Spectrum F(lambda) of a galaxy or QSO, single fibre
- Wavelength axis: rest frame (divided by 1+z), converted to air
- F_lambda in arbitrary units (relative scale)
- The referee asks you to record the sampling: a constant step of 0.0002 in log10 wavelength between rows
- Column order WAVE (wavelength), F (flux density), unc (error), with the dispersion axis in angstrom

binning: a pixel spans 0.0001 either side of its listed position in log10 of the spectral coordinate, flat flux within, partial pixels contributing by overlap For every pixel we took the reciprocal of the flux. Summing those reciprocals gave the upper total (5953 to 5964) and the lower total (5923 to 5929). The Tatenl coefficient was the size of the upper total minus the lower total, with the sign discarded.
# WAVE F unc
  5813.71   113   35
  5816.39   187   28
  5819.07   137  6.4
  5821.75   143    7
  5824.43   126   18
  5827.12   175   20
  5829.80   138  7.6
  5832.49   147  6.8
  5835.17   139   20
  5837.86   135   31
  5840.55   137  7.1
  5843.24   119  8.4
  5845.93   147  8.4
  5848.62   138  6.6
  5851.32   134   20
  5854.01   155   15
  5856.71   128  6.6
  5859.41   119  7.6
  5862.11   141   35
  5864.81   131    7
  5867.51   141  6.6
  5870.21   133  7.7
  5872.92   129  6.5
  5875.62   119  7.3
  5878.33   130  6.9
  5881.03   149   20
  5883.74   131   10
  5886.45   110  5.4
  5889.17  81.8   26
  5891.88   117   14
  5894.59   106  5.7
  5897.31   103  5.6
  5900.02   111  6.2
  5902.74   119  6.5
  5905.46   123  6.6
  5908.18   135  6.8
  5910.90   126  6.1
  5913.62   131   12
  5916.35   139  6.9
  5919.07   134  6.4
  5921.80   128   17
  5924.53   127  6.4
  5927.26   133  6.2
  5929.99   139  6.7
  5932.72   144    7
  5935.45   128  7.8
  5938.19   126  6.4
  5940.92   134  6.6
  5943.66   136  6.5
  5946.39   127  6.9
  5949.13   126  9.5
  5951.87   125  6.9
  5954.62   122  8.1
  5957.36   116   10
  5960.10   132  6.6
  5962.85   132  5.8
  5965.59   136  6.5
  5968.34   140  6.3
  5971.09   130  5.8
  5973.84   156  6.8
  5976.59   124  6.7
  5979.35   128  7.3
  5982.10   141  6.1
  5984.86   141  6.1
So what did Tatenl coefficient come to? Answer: 0.017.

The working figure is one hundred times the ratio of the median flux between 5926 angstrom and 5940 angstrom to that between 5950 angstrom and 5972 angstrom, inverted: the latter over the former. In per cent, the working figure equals 98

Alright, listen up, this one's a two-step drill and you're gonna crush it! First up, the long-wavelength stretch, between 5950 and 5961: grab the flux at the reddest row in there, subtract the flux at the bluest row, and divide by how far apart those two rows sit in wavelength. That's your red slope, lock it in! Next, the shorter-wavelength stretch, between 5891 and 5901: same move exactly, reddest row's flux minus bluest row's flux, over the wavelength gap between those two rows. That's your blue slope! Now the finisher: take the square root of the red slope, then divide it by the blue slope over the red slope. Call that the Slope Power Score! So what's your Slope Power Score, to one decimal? -1.1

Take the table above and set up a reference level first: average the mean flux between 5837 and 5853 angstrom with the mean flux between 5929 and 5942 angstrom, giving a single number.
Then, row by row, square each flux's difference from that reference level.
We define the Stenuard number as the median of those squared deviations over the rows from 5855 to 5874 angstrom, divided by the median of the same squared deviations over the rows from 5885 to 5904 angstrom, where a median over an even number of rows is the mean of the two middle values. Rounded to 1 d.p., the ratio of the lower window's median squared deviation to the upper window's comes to 0.1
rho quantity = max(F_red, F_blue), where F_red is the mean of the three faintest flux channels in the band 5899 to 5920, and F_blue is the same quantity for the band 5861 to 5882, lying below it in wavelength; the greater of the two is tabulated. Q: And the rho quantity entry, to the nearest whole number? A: 126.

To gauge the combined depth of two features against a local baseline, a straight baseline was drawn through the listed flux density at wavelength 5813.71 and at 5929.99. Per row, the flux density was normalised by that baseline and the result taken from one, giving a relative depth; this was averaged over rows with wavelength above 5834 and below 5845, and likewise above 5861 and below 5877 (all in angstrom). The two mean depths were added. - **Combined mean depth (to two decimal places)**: -0.17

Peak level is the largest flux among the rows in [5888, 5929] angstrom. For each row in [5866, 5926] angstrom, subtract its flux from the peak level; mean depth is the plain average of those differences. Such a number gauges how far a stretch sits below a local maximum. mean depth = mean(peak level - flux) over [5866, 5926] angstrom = 15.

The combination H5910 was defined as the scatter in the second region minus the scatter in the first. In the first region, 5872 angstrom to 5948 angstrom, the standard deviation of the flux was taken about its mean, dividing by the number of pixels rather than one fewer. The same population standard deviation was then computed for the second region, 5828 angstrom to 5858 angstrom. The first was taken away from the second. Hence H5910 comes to -4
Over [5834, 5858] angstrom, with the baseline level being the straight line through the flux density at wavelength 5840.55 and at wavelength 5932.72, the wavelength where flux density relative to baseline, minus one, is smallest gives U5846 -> 5843.24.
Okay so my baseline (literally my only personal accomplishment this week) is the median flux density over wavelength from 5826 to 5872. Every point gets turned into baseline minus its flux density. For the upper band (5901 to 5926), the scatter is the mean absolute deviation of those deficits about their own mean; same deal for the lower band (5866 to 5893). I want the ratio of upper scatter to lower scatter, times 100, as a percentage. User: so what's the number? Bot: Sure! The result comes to 37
